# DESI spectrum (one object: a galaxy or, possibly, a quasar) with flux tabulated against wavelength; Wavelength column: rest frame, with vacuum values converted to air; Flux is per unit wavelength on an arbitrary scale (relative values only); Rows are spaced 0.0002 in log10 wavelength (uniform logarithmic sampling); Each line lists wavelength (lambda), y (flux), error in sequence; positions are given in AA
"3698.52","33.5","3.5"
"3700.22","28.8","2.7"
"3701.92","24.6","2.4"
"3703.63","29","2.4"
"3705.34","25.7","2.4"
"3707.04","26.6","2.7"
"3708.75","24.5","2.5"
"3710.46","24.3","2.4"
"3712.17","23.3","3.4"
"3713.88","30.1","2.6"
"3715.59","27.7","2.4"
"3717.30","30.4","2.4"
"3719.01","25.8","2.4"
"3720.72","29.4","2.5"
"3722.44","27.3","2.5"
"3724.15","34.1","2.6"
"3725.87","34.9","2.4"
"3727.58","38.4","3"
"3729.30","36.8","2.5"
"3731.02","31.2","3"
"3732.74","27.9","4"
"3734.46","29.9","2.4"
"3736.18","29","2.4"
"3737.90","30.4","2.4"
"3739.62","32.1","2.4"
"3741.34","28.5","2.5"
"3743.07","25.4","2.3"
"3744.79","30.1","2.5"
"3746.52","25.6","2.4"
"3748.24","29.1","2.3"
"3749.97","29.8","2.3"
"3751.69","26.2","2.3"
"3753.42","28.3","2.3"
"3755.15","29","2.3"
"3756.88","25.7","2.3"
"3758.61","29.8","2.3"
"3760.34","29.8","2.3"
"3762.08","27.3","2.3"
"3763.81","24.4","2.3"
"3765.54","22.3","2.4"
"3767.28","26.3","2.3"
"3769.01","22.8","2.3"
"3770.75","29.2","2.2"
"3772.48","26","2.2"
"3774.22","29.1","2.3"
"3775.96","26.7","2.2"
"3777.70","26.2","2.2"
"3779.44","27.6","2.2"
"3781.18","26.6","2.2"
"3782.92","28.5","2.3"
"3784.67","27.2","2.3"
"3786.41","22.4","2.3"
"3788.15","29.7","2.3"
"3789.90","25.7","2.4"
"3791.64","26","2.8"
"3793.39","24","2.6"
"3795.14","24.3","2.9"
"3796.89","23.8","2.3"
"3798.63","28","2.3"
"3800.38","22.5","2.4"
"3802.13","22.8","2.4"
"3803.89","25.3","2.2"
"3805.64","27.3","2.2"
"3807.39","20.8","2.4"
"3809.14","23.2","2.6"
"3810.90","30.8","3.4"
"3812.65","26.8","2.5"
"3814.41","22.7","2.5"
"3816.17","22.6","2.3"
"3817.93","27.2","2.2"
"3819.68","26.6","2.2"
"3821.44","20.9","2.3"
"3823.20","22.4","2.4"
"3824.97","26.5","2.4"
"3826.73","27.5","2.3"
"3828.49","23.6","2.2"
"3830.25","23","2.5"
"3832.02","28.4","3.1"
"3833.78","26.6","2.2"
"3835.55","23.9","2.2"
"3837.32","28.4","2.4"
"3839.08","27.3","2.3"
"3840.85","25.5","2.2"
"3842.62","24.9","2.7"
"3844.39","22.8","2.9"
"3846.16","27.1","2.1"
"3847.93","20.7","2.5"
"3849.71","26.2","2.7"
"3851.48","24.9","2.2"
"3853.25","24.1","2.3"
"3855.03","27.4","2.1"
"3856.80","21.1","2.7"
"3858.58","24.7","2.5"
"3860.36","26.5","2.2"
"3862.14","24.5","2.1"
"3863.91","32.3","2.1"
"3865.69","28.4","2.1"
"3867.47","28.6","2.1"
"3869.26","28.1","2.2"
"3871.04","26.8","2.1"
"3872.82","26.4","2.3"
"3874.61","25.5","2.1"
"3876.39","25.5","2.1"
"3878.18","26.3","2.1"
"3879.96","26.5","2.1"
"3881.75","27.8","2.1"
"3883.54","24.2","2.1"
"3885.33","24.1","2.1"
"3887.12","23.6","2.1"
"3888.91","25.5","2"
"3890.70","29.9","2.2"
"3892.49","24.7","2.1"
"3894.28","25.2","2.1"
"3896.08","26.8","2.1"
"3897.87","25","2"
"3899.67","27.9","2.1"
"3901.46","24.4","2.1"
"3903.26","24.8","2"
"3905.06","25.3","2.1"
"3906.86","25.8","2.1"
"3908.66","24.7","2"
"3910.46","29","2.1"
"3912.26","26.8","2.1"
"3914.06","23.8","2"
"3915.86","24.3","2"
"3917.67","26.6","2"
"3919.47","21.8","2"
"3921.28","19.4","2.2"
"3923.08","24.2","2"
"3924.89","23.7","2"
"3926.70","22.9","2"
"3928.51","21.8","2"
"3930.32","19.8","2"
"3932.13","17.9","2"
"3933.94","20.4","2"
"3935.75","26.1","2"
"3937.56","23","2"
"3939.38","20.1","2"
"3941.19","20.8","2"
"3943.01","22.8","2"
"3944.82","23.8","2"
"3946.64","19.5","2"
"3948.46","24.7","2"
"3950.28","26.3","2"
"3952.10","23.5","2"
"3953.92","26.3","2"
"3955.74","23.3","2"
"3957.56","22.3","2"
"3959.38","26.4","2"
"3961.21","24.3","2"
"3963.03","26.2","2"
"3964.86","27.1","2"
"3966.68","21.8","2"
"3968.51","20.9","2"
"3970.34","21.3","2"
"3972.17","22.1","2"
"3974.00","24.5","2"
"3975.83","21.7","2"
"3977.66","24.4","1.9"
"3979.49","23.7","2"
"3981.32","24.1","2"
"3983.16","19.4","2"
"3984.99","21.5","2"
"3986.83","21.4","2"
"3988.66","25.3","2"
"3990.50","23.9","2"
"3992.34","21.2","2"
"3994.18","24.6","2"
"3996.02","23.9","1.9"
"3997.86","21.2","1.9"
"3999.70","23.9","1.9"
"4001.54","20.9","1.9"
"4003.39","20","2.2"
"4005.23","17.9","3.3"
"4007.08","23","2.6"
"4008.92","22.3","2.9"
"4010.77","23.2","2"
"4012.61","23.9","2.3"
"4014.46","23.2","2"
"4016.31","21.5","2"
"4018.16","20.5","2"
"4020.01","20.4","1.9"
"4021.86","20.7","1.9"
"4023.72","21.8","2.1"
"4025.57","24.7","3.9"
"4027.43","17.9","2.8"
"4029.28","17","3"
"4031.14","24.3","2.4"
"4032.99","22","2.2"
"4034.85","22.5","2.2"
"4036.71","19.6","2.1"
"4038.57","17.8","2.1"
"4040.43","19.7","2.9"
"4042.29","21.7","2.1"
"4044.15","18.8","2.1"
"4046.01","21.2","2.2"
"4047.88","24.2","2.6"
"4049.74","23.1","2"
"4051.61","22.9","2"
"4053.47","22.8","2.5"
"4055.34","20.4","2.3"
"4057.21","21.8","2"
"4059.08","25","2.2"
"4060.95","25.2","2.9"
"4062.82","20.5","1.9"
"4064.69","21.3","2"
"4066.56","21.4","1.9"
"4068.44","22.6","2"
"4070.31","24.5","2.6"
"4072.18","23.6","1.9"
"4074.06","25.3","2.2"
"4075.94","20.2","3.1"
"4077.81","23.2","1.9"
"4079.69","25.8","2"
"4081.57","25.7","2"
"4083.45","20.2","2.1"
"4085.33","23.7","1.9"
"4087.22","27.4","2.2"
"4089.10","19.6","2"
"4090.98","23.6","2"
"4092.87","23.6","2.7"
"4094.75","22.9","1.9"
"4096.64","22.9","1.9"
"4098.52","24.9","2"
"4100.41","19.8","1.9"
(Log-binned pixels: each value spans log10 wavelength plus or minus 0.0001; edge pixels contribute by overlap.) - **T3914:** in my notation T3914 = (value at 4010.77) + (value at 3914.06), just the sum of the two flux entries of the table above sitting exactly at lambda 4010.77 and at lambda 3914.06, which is 47.0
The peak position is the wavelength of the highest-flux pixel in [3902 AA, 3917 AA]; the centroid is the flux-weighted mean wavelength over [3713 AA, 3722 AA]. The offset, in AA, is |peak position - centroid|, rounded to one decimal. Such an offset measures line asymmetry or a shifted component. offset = 193.2 AA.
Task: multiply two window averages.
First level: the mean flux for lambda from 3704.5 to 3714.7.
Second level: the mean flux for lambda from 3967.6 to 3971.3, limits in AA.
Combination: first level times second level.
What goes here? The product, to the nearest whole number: 543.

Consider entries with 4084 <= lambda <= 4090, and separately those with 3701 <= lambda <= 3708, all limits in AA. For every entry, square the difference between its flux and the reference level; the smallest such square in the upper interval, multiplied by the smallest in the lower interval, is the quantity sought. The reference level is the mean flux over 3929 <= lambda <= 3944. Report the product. 33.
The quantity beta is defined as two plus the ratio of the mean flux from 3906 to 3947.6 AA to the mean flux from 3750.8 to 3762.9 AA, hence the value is 2.82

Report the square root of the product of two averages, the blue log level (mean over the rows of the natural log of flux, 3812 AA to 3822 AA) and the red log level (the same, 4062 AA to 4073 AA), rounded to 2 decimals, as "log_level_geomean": 3.15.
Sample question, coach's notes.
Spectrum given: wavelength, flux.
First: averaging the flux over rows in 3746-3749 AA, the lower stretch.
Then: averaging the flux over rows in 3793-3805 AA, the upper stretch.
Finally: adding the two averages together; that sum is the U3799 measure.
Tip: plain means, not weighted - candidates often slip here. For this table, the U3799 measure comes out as 52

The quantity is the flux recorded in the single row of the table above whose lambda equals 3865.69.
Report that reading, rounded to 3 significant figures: 28.4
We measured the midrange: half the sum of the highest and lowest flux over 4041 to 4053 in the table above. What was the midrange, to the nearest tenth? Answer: 21.5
